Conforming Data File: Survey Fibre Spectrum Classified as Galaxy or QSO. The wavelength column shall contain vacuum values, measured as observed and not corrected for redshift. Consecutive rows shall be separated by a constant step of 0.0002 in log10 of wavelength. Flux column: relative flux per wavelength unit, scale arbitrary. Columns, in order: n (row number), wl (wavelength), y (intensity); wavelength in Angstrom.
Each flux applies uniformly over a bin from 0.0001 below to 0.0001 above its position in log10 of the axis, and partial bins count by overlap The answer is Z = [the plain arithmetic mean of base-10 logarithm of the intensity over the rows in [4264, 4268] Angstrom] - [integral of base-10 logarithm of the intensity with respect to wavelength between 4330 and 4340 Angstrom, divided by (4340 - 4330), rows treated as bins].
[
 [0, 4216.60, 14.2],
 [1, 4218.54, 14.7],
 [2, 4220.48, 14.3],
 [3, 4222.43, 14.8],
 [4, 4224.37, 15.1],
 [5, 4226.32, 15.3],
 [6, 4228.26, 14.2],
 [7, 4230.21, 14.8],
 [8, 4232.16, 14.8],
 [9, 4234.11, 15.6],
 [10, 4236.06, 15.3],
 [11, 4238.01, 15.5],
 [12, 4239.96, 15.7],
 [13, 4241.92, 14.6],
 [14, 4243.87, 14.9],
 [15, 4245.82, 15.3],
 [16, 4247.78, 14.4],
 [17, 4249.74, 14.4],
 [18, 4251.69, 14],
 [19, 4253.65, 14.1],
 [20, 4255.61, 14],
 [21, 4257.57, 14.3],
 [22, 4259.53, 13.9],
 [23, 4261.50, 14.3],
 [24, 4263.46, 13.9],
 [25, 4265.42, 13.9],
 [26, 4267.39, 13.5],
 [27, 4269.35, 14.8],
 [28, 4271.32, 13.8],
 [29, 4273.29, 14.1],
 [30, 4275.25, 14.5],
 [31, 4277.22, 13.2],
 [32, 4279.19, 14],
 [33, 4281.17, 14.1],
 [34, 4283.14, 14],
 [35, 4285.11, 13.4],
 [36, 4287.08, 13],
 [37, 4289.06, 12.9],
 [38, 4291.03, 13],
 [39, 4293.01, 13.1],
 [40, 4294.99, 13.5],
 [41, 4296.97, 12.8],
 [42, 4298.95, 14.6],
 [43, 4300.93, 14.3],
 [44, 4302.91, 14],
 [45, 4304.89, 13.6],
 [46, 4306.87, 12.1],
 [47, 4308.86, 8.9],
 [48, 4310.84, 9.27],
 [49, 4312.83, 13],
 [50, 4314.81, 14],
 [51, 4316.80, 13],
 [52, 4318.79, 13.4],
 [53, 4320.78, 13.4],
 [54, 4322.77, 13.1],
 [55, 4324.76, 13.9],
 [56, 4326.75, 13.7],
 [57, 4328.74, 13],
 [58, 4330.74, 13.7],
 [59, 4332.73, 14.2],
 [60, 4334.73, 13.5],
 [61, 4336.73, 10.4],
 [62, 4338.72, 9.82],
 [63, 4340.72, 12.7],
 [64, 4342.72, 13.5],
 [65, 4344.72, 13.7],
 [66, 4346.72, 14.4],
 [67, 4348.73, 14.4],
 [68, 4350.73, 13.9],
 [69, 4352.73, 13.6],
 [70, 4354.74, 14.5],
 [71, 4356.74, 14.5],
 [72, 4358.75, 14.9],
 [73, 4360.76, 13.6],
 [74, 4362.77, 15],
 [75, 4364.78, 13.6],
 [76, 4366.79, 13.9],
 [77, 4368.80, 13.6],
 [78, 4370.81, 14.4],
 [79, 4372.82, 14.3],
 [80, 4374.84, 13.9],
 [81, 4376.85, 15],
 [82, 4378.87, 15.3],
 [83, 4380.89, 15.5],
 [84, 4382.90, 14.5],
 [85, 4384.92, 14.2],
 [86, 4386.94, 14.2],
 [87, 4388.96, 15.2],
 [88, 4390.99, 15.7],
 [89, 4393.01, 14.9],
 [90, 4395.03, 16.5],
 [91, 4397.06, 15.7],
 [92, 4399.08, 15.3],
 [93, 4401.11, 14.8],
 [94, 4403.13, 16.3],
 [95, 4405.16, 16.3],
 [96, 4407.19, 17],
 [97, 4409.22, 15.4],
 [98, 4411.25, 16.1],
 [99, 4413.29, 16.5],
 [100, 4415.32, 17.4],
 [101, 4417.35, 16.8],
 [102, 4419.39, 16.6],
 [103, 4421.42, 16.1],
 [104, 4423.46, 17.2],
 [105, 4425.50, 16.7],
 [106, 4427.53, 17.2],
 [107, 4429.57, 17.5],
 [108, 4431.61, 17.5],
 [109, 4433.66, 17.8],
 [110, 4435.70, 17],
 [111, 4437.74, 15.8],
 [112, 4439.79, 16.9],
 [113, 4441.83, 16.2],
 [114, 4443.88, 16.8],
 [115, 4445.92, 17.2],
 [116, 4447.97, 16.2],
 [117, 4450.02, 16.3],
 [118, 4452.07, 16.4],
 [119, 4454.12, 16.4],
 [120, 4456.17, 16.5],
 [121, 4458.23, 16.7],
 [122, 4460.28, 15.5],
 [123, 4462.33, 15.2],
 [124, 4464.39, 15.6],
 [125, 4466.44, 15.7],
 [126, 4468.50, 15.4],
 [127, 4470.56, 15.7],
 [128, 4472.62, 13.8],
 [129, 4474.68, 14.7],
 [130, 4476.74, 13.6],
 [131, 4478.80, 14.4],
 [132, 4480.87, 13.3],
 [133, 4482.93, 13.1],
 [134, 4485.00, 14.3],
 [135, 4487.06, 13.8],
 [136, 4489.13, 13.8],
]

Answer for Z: 0.051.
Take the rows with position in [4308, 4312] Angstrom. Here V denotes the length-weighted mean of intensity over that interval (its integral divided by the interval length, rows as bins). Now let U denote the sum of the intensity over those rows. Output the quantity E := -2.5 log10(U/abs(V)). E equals -0.73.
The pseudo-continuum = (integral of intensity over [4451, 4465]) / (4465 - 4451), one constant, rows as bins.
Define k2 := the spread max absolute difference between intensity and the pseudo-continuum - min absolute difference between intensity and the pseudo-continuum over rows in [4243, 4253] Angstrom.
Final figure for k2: 1.3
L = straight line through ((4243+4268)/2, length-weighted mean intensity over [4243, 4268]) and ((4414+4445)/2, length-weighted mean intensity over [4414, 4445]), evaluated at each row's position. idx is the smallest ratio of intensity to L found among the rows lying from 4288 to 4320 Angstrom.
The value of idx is 0.59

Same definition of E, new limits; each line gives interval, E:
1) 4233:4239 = -1.19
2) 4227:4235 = -1.50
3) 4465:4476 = -1.75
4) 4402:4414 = -1.95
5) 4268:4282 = -2.11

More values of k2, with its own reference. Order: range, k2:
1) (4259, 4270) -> 1.3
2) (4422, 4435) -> 1.1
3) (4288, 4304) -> 1.8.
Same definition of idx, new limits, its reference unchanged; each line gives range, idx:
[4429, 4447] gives 0.93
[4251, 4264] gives 0.97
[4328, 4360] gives 0.63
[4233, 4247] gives 1.04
